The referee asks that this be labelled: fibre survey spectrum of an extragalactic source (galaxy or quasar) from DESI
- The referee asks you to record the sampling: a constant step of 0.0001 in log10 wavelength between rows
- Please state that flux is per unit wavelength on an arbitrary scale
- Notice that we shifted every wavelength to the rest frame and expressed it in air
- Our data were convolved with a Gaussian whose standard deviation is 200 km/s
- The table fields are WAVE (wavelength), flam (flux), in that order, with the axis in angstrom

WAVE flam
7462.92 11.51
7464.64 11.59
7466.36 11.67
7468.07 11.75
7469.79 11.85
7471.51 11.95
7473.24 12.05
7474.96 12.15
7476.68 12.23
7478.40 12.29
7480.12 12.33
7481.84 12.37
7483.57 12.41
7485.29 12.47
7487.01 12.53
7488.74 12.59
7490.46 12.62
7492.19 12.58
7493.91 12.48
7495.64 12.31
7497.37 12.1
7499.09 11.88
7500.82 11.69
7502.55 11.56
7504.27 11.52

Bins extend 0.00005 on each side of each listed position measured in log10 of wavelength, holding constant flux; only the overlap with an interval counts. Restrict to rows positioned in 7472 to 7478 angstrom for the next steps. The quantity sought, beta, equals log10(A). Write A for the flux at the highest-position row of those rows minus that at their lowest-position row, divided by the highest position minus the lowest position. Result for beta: -1.28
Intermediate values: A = 0.052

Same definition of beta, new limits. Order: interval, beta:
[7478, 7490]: -1.54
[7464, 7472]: -1.28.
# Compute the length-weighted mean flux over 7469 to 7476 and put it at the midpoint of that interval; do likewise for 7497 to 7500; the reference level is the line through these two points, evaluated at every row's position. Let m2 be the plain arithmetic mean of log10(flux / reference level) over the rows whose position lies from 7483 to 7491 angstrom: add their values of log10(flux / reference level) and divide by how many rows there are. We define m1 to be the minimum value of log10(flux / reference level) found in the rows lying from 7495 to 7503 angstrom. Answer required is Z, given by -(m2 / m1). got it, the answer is 1.2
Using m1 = -0.015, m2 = 0.0190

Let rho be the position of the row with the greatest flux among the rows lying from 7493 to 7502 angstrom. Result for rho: 7493.91 angstrom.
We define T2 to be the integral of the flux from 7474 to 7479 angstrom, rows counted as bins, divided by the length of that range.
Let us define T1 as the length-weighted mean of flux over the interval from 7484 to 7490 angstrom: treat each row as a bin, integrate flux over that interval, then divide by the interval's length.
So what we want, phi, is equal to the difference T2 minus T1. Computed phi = -0.31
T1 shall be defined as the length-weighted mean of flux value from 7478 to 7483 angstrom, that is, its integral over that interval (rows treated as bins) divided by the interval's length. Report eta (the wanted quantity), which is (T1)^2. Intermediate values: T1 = 12.3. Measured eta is 152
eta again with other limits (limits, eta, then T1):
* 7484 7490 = 157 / 12.5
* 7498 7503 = 138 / 11.7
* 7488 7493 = 159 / 12.6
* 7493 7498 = 151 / 12.3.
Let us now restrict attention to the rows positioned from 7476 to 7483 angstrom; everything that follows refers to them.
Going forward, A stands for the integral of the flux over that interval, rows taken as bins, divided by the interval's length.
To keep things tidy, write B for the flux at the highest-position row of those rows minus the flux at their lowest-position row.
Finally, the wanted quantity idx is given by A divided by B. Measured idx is 88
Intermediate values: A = 12.31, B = 0.1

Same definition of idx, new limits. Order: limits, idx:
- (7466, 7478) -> 21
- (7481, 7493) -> 60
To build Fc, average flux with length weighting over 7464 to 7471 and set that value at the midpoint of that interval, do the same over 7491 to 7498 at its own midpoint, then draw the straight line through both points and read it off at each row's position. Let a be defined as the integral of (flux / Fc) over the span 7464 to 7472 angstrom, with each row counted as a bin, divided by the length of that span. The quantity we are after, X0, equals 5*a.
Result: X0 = 5.01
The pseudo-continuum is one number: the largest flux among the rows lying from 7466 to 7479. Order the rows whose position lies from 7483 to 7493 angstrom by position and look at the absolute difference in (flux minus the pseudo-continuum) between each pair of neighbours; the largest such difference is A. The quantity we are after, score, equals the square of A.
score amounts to 0.0036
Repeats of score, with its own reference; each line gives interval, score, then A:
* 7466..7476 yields 0.0100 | 0.10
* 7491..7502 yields 0.0484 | 0.22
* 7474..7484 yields 0.0064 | 0.08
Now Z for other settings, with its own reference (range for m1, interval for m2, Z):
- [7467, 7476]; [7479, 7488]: 1.7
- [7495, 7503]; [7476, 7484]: 0.8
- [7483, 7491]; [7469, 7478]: -0.1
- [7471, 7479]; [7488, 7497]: 11.2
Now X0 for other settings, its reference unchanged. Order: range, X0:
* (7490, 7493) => 5.11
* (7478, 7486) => 5.12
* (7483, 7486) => 5.13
